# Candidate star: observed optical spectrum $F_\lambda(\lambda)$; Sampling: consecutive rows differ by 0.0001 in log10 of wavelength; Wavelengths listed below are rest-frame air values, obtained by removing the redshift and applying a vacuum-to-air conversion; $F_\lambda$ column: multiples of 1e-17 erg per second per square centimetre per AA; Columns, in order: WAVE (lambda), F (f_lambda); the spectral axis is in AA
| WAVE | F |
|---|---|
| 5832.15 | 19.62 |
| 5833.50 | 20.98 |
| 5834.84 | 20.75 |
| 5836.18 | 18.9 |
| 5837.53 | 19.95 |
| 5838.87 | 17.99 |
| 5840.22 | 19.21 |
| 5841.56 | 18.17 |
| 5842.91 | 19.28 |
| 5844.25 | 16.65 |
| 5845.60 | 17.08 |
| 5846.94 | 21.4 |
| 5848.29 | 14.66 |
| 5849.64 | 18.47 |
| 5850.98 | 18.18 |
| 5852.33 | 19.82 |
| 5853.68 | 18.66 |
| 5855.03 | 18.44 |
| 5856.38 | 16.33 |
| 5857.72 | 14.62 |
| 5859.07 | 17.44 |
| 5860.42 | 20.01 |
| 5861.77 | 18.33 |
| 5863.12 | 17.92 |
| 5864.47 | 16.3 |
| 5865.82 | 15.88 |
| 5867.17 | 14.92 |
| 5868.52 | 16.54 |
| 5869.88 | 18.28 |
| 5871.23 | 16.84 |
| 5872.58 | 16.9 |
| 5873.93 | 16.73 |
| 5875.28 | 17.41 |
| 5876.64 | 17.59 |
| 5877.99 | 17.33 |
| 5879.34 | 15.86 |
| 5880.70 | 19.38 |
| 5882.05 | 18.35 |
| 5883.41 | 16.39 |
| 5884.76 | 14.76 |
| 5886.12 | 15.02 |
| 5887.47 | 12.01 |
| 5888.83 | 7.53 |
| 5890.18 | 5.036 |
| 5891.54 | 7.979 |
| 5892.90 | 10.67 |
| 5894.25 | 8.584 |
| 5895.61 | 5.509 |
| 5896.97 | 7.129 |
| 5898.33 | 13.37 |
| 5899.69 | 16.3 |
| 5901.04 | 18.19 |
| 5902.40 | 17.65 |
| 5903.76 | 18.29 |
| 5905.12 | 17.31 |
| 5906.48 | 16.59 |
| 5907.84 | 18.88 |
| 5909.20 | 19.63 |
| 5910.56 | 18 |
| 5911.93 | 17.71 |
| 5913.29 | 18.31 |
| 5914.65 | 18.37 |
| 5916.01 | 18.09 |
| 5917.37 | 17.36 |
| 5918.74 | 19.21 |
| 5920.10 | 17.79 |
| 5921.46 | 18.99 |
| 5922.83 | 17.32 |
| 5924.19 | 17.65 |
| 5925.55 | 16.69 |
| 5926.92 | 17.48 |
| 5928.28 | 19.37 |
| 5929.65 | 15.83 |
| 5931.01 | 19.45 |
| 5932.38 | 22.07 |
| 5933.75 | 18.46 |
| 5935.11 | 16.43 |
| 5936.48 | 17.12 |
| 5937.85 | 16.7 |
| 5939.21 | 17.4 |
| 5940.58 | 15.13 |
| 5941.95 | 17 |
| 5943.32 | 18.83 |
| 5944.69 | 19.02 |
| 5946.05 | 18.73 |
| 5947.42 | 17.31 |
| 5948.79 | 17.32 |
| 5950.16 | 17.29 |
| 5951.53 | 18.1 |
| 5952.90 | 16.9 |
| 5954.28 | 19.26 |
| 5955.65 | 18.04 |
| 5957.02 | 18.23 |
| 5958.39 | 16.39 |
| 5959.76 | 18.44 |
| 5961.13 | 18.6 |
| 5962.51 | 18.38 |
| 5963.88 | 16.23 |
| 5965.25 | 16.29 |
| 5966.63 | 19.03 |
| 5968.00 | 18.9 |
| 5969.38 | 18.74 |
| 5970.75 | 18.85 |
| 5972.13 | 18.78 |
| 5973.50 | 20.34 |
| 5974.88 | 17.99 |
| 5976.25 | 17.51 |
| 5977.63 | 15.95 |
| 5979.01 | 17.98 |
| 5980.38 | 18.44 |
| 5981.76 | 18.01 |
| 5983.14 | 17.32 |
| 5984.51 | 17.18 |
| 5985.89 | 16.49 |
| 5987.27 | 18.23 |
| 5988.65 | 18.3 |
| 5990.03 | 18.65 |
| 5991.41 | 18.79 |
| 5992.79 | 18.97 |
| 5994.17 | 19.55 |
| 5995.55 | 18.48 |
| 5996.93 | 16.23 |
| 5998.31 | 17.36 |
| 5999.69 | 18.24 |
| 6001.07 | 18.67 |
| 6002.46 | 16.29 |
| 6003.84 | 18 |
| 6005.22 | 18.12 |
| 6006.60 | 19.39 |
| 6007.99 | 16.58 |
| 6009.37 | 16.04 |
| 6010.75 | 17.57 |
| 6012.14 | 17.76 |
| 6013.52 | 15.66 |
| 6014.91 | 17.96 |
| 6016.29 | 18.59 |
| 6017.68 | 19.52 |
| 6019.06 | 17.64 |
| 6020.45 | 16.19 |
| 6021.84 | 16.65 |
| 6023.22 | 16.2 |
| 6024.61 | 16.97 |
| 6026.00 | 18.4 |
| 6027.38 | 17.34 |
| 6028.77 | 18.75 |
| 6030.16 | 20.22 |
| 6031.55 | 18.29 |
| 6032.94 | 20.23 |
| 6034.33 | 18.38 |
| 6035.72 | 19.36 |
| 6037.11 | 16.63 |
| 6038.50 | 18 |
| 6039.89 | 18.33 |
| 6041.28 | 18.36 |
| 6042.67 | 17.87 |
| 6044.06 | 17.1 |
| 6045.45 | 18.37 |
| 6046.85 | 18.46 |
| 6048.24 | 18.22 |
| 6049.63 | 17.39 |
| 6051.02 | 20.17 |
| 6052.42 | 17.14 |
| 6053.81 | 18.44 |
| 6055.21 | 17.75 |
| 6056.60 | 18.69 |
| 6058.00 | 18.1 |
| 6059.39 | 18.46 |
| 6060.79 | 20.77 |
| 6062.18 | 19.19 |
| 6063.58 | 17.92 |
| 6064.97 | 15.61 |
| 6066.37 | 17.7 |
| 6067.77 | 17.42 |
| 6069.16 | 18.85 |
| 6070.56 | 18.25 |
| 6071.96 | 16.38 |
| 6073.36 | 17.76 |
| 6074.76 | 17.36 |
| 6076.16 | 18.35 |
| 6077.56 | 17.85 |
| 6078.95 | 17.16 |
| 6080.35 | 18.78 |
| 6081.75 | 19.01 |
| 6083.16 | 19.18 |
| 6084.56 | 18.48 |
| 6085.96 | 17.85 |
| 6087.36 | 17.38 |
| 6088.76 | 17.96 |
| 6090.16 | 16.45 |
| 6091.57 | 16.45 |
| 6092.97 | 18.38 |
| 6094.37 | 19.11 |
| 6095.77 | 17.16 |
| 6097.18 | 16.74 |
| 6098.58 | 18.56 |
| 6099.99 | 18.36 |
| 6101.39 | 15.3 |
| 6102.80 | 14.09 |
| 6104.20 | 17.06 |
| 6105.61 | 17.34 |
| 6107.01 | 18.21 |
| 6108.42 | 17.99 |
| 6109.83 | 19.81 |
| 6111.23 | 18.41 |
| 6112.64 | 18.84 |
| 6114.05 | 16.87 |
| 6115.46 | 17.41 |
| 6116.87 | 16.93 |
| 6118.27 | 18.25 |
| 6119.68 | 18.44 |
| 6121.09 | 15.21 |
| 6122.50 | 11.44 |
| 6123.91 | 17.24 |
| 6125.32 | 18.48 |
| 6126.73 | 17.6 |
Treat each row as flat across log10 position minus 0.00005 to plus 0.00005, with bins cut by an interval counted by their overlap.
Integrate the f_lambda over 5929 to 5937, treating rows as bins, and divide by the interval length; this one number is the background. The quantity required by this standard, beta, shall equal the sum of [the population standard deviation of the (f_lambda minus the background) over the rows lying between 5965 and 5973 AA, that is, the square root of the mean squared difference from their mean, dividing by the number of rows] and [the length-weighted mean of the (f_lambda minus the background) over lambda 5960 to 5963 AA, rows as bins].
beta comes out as 1.2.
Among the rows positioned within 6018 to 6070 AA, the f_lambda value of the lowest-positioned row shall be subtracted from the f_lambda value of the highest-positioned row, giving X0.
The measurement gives 1.2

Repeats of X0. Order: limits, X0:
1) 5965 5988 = 1.9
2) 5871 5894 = -6.2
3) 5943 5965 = -2.6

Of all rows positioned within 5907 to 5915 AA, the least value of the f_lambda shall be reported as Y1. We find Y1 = 17.71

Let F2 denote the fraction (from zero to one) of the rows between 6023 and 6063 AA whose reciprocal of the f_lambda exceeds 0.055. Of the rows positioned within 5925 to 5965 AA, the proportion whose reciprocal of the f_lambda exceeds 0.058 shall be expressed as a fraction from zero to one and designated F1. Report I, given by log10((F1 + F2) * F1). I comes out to -0.60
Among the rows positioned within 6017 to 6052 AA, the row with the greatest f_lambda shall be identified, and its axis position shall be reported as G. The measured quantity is 6032.94 AA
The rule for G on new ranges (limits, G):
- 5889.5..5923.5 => 5909.20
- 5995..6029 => 6017.68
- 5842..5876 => 5846.94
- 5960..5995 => 5973.50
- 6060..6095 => 6060.79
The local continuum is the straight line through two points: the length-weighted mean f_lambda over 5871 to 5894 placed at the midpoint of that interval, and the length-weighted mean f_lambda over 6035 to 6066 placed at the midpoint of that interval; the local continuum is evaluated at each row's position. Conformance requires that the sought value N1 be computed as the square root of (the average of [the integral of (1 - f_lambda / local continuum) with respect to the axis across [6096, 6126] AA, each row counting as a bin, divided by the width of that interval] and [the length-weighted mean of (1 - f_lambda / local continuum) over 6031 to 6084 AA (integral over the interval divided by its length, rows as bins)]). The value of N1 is 0.26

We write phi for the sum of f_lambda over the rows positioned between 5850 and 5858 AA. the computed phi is 106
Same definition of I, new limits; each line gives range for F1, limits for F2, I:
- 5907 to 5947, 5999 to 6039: -0.70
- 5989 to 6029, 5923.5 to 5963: -0.56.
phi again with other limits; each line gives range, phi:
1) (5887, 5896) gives 57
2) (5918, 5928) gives 125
